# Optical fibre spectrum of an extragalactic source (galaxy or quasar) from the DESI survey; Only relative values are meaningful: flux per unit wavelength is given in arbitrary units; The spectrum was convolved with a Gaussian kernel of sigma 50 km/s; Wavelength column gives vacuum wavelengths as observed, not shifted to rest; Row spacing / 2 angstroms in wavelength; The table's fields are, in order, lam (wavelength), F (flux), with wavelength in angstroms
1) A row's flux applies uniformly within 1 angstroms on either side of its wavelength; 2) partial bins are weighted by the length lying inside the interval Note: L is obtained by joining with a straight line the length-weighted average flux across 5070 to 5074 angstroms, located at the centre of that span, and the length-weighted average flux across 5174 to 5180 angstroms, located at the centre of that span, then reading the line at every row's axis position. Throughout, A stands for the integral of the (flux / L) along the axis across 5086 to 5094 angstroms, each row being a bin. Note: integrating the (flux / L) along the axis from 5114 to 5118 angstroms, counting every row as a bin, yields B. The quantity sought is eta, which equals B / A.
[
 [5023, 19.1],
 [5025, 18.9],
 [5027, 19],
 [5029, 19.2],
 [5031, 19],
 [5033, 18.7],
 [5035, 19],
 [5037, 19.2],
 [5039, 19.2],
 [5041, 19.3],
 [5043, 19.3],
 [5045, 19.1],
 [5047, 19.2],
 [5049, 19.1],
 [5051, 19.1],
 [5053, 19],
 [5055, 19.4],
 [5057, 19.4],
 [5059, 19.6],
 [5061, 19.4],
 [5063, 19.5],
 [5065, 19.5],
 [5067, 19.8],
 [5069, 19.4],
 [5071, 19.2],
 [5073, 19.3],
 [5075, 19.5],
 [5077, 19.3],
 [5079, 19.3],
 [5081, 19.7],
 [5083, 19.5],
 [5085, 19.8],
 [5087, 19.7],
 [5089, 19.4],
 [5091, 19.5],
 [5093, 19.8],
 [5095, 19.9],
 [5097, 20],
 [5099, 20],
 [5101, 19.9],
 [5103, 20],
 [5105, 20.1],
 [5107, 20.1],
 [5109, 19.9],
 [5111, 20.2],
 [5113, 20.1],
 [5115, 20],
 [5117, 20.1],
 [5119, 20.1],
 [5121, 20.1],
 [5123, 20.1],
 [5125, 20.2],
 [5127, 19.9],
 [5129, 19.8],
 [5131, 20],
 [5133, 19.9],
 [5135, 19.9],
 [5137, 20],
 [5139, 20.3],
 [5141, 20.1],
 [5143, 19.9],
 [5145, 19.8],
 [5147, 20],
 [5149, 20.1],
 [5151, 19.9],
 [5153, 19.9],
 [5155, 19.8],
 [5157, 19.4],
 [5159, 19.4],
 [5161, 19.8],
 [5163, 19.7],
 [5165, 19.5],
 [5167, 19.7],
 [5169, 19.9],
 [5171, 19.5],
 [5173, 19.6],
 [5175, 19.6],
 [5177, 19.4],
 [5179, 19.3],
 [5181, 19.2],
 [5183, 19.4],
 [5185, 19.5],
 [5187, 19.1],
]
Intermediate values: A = 8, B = 4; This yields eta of 0.51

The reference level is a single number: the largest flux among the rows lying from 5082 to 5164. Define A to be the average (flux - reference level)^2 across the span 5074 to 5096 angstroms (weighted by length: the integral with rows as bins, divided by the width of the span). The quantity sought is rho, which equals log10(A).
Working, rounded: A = 0.56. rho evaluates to -0.26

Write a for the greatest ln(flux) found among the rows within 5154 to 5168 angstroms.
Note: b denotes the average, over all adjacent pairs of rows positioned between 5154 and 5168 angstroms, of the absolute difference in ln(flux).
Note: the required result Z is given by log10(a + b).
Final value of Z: 0.4766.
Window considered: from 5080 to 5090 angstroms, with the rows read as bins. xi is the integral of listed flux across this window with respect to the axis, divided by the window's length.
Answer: 19.6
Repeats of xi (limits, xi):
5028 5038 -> 19.0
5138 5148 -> 20.0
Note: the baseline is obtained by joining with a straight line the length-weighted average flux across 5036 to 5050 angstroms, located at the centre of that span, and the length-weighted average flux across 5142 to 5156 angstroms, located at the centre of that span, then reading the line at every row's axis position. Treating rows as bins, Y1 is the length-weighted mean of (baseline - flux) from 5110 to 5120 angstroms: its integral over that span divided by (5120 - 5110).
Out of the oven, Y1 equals -0.4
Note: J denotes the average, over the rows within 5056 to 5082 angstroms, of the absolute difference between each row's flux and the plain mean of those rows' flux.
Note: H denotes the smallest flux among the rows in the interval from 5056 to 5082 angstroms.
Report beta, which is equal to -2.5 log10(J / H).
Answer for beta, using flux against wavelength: 5.4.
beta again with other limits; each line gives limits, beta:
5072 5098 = 4.9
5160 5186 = 5.2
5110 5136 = 5.7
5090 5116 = 5.5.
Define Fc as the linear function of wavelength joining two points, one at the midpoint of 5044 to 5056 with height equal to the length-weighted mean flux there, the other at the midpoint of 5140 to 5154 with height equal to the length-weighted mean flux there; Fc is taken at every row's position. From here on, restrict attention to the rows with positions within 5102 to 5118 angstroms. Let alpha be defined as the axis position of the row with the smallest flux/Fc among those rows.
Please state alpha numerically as 5109 angstroms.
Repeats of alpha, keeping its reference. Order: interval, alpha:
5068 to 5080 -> 5071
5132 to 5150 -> 5145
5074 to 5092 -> 5079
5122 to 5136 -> 5129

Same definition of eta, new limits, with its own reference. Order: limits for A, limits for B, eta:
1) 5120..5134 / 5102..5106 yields 0.29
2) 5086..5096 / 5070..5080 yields 0.98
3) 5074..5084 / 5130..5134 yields 0.41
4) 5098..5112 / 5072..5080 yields 0.55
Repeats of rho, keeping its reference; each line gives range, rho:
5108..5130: -1.10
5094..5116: -1.05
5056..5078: -0.12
